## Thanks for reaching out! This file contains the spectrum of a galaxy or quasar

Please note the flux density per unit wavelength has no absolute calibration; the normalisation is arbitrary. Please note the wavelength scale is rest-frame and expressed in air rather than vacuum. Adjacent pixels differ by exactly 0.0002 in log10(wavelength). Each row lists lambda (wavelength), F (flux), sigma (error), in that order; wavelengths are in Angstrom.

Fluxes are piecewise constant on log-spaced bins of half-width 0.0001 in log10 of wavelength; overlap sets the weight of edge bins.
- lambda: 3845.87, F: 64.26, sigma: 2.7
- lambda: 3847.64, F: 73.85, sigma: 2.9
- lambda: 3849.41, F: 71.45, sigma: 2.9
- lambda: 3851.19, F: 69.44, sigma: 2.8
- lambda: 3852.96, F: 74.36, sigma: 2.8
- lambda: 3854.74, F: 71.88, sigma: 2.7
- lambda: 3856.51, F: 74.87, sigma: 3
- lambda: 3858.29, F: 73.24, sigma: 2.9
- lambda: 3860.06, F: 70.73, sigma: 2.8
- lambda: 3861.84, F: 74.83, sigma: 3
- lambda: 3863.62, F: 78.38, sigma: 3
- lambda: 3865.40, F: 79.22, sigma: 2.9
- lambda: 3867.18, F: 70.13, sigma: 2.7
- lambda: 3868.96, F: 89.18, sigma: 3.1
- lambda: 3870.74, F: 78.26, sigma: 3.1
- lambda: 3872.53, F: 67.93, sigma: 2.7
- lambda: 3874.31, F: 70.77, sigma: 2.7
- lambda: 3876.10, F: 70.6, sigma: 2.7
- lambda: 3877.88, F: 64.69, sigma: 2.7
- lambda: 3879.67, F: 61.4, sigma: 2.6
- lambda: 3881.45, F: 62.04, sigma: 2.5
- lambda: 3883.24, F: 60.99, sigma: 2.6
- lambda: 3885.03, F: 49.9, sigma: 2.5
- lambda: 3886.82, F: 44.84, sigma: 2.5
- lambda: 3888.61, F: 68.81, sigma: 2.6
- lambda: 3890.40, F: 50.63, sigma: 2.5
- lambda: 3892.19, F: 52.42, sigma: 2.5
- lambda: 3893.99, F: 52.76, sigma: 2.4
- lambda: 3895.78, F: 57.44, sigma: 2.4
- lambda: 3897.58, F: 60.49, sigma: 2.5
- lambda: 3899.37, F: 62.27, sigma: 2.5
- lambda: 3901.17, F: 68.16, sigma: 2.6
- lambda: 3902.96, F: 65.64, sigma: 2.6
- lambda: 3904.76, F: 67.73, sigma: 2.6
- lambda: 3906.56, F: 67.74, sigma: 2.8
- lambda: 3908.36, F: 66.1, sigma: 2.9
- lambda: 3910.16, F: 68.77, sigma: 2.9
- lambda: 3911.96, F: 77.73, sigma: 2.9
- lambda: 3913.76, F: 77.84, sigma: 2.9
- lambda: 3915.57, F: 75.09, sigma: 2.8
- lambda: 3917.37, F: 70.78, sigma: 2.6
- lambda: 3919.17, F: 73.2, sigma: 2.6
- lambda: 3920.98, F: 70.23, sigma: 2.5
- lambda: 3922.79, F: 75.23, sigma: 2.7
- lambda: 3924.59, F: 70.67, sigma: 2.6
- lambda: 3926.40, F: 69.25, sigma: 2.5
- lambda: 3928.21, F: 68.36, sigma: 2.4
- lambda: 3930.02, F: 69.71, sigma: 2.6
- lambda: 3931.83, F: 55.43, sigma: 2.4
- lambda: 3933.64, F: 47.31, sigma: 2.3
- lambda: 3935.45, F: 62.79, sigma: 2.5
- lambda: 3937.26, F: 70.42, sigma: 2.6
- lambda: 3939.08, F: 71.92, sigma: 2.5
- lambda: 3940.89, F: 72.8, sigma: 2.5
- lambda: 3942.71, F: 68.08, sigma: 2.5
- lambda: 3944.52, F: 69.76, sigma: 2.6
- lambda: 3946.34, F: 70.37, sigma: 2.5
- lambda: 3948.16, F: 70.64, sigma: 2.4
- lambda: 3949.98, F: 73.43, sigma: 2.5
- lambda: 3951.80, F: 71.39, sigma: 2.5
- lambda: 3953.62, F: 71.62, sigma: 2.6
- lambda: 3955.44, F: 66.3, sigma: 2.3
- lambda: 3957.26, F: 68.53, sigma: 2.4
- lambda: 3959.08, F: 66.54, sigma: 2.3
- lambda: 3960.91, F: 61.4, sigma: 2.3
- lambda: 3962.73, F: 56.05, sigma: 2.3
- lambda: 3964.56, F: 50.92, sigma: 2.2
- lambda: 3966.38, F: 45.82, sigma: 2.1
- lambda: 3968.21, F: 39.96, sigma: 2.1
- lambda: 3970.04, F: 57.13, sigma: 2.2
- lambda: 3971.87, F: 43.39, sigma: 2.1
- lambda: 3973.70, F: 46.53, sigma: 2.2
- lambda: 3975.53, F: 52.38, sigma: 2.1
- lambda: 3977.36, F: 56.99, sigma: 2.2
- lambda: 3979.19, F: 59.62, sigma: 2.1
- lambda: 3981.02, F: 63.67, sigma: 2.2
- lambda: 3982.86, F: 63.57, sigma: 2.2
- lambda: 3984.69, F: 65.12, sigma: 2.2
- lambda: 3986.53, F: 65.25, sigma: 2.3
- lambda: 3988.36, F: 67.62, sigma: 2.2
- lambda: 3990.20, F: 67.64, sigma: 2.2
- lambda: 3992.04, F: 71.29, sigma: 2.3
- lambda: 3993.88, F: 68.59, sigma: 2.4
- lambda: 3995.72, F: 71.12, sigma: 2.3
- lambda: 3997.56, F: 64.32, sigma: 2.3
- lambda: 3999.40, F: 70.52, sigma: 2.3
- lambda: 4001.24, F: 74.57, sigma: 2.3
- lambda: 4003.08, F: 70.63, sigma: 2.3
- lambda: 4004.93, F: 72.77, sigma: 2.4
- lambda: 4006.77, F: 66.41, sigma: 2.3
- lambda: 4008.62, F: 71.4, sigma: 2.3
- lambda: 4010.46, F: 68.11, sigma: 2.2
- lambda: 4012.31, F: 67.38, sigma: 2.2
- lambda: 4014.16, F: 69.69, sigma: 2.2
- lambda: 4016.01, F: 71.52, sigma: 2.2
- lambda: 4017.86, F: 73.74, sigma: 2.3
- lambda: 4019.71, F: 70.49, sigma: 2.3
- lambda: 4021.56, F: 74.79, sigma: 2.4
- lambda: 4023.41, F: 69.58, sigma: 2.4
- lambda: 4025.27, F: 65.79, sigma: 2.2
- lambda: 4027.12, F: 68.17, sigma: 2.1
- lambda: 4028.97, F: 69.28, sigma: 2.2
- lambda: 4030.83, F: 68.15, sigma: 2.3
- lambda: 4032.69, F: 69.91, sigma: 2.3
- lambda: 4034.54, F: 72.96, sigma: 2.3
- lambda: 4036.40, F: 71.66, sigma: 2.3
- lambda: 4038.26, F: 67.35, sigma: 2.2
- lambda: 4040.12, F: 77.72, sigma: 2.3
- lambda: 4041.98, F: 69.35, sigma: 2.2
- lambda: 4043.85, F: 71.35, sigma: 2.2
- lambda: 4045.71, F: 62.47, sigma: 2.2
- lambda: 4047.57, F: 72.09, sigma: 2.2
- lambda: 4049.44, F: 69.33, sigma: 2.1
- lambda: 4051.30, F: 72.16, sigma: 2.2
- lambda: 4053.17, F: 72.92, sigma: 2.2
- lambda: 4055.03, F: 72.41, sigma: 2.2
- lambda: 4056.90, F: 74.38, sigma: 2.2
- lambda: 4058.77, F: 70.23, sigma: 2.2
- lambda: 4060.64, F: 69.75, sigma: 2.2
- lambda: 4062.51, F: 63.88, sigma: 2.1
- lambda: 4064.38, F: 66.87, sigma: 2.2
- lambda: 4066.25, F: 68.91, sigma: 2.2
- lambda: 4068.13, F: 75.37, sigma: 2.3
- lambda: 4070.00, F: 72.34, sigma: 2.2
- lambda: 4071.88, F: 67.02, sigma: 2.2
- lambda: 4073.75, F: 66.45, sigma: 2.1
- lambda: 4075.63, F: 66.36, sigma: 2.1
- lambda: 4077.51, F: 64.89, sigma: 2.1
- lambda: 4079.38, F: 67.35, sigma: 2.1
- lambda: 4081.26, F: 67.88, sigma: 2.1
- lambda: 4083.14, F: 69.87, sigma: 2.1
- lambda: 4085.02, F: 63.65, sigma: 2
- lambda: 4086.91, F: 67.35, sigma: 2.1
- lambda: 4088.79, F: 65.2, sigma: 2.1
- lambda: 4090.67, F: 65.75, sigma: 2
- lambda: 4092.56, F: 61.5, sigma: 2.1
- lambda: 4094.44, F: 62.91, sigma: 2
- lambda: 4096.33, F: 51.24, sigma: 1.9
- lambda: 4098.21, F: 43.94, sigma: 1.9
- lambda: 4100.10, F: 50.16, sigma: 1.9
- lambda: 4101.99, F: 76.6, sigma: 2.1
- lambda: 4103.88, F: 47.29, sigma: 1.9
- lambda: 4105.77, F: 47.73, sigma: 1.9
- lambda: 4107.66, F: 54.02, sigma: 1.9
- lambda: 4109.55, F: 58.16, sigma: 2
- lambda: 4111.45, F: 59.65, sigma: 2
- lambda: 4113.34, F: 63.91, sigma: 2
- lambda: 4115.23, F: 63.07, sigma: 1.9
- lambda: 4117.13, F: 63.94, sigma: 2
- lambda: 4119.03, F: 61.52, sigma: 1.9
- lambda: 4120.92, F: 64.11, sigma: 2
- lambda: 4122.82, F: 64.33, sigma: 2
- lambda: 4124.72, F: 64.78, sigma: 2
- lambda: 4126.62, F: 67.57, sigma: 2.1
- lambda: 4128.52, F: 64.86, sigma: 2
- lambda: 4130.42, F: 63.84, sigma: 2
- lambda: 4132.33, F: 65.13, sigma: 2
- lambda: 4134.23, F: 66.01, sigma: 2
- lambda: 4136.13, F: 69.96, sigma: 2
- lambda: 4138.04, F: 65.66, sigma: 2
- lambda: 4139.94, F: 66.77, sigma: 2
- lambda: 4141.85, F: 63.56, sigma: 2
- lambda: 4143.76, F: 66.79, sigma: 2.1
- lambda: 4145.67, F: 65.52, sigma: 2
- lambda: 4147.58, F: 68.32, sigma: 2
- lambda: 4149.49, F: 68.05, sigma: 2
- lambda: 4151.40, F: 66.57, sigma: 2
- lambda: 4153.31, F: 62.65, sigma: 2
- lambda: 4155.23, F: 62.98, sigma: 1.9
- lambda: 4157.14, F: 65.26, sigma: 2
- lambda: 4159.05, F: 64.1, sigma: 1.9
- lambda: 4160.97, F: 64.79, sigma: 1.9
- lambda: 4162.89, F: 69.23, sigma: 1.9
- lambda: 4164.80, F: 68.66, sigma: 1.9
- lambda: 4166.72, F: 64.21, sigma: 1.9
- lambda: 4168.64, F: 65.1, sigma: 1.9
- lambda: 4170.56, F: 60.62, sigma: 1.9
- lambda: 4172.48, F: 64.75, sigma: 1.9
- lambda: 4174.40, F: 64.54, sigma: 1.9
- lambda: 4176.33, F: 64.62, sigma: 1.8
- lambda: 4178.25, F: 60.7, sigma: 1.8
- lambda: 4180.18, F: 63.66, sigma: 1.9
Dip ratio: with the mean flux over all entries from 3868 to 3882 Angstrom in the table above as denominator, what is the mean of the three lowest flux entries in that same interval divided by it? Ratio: 0.89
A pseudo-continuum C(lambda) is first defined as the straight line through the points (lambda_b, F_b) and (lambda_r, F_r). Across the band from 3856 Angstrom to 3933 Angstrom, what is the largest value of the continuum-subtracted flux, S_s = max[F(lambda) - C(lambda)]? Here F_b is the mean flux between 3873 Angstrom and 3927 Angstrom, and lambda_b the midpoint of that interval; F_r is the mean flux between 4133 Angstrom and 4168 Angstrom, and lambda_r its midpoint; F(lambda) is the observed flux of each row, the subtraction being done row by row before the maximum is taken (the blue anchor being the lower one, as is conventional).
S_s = 24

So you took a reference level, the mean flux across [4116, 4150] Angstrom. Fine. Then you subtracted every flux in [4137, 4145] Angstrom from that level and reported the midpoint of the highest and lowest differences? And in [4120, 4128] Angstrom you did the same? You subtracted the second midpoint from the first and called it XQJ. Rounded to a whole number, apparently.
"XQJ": 1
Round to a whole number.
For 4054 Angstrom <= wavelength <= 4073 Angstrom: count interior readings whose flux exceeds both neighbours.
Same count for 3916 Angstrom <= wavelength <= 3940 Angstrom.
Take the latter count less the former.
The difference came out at 1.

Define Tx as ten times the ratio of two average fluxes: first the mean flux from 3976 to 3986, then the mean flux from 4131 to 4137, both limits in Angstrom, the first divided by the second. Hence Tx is 9.2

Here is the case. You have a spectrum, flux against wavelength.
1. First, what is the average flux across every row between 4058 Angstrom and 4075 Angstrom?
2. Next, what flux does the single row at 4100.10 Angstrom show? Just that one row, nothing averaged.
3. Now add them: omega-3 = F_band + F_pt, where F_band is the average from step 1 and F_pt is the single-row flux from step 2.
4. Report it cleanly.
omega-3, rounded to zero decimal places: 119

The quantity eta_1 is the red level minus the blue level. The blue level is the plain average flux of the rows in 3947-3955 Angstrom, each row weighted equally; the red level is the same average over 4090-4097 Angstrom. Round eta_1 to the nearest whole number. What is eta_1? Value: -11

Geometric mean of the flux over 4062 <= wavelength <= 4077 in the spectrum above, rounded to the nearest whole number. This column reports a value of 68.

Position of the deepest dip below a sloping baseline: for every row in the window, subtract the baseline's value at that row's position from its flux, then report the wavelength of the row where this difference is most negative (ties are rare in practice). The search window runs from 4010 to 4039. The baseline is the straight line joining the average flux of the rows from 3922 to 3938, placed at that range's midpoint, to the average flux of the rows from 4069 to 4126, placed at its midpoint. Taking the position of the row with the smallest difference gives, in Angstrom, 4025.27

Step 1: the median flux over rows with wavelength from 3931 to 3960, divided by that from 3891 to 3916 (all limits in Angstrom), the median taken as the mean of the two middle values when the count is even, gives 1.05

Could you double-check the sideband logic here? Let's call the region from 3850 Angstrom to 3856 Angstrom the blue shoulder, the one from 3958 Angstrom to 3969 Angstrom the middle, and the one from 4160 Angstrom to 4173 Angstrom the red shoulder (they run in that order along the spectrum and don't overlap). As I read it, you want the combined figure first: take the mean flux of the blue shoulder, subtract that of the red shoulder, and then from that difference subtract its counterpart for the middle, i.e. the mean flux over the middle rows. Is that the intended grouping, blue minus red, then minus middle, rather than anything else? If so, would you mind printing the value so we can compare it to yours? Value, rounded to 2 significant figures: -47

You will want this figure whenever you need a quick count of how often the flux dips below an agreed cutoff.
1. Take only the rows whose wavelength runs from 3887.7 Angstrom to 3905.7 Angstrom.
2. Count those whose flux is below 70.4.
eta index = 10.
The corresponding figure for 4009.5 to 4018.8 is 3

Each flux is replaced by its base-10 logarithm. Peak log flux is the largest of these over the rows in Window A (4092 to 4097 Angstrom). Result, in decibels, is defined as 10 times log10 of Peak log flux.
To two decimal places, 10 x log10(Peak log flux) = 2.55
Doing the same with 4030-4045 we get 2.77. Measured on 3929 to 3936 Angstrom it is 2.66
